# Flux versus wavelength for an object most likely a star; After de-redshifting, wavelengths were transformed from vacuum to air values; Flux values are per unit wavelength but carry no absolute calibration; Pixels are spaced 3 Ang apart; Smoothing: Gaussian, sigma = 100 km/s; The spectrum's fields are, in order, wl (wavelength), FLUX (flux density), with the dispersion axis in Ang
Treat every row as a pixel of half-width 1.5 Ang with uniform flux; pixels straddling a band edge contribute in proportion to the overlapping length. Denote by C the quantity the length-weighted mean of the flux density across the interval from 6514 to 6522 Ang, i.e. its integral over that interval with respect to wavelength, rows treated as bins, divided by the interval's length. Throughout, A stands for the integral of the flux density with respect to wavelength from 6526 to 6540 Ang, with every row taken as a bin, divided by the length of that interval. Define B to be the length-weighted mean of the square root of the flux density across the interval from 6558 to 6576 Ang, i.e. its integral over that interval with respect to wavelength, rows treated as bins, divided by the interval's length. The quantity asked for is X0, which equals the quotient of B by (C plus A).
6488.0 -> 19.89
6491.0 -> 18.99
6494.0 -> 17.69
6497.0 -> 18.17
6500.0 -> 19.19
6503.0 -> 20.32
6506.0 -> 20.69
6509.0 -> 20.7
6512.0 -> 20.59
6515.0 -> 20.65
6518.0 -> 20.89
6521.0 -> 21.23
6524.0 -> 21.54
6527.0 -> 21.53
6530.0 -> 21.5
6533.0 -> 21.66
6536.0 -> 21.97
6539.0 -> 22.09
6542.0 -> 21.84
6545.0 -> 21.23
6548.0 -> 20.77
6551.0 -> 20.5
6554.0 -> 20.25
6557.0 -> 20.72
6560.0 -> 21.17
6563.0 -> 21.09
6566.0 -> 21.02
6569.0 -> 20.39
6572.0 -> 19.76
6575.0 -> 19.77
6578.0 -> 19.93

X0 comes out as 0.106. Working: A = 21.7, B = 4.53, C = 20.9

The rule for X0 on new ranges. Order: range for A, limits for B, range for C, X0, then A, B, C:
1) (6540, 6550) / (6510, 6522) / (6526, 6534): 0.107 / 21.3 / 4.56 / 21.6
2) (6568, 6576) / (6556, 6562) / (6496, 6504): 0.117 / 20.0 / 4.58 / 19.2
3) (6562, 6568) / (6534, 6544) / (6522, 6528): 0.110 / 21.0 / 4.68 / 21.5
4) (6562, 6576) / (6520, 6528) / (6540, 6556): 0.112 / 20.4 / 4.63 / 20.9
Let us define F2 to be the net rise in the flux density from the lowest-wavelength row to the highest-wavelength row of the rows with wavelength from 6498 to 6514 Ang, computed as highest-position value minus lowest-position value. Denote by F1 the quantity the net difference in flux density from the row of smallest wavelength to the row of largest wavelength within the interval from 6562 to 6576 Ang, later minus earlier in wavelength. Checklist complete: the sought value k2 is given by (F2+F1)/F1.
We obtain -0.1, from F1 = -1.32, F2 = 1.4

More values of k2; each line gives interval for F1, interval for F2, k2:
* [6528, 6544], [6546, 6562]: 2.2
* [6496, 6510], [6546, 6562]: 1.2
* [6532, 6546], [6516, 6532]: -0.4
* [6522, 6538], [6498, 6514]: 4.3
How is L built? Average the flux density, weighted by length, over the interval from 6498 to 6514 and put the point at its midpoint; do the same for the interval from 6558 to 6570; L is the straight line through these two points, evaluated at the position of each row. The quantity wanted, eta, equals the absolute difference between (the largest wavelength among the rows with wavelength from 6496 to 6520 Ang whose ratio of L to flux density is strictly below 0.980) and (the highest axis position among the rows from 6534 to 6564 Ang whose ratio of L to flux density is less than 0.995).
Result 45 Ang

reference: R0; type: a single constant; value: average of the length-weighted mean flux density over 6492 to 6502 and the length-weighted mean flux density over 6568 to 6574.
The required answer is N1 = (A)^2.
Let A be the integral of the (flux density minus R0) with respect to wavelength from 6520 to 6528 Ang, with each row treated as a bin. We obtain 306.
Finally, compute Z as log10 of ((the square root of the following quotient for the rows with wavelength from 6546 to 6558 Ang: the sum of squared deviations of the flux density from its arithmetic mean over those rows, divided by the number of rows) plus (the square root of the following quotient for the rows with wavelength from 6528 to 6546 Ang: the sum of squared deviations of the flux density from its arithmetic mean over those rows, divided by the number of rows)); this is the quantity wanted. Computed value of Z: -0.30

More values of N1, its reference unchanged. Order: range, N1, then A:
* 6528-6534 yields 193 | 14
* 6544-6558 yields 396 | 20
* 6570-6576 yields 11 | 3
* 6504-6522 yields 743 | 27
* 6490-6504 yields 37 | -6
